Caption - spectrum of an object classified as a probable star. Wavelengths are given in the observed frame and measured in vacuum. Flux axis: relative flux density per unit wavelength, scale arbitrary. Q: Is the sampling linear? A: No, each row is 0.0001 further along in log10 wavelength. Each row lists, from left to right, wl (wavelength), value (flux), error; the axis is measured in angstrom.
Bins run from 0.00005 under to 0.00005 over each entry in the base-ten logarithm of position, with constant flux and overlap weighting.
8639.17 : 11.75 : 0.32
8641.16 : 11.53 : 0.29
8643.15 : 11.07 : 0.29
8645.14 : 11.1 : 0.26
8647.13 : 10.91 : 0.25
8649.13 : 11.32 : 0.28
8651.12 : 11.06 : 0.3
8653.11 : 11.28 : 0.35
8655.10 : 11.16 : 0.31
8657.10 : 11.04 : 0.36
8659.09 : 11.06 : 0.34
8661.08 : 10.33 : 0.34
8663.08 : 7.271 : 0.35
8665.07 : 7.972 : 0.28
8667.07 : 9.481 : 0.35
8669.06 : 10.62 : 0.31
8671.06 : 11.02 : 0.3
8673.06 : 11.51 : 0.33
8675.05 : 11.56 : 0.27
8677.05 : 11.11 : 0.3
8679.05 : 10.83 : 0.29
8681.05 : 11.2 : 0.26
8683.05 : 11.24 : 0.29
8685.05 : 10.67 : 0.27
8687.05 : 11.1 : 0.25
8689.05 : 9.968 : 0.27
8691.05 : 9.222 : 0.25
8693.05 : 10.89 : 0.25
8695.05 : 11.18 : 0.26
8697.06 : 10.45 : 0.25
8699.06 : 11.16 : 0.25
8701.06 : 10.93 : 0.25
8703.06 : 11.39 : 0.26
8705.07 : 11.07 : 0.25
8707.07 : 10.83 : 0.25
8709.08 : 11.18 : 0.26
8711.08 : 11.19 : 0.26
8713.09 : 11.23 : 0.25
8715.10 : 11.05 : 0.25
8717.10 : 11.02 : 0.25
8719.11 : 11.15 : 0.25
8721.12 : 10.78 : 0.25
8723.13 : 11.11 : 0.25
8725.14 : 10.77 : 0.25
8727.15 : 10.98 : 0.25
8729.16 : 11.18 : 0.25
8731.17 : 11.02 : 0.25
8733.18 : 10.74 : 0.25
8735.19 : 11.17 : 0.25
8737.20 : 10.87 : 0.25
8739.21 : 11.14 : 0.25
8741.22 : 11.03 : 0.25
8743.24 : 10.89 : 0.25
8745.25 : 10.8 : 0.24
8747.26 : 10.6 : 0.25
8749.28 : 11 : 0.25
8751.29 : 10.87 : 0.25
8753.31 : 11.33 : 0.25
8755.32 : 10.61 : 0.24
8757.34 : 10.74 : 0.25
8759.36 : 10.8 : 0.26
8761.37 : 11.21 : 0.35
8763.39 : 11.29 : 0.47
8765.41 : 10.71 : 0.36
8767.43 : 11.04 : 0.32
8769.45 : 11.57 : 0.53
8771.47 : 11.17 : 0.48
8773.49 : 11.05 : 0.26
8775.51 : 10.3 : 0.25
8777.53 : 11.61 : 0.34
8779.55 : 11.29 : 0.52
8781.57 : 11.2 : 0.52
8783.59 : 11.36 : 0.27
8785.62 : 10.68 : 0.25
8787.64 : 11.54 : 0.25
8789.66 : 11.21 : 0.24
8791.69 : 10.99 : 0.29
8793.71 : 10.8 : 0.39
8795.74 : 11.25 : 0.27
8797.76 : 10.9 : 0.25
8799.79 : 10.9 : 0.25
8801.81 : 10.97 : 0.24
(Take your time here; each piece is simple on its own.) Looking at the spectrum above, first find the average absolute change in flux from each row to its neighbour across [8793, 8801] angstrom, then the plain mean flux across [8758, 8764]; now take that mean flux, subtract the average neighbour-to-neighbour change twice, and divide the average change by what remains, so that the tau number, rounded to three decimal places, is 0.025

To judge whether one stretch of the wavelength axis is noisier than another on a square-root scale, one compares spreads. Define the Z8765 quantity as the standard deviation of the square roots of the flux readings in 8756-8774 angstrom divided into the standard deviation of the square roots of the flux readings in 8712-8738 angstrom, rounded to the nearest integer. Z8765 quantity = 1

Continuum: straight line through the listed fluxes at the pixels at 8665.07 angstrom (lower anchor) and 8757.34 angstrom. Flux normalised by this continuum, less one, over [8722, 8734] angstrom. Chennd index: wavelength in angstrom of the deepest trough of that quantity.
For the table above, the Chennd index 8733.18 angstrom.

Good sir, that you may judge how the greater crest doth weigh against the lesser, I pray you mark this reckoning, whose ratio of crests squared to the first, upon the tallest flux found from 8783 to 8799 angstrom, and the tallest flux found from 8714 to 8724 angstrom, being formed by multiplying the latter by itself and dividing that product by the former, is 10.8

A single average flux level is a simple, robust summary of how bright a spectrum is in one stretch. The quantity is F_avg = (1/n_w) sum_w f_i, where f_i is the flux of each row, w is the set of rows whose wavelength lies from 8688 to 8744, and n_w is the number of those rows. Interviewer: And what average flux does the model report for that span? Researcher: 10.91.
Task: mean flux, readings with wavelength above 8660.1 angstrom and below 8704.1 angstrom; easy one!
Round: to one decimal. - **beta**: 10.5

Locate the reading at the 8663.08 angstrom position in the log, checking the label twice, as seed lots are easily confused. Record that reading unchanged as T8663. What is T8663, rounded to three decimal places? 7.271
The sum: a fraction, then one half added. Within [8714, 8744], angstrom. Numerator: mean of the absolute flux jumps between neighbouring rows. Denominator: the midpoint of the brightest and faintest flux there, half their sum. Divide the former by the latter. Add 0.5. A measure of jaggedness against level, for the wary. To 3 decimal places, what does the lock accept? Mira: 0.522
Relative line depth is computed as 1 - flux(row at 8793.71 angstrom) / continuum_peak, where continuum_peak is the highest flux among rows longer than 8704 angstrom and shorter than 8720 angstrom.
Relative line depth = 0.038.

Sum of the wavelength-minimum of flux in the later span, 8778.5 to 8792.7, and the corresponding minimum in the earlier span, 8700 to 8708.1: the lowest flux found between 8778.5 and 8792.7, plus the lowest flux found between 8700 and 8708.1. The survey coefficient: 21.5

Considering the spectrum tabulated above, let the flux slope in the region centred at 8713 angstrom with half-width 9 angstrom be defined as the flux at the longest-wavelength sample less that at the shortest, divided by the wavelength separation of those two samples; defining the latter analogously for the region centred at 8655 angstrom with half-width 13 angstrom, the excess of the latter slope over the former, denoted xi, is -0.048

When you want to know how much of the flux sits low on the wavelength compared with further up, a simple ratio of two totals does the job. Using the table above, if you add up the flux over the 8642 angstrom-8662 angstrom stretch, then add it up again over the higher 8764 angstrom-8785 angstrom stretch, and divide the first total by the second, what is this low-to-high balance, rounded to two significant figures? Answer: 0.99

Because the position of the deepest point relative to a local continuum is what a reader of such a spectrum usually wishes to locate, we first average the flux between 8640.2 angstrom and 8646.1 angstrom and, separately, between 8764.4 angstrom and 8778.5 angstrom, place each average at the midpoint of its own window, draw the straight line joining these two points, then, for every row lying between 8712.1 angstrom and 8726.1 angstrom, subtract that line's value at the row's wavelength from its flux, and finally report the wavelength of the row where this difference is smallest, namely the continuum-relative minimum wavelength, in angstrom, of 8725.14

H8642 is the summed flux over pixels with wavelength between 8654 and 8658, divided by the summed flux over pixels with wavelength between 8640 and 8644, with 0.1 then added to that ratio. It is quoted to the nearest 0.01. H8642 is 1.08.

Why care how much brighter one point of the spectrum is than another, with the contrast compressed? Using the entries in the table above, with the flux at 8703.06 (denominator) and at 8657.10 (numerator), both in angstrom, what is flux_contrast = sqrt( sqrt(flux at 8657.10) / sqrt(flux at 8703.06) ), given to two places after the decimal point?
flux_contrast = 0.99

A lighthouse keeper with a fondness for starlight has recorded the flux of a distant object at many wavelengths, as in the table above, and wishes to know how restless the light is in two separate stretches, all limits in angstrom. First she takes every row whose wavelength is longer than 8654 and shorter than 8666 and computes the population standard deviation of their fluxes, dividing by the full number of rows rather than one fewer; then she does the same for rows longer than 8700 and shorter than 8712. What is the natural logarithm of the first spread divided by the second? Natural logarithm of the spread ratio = 2.2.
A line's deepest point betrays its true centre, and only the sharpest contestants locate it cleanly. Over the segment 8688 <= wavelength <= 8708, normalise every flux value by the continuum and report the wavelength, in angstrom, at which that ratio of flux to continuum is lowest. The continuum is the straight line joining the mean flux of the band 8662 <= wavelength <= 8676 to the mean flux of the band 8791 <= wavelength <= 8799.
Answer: 8691.05 angstrom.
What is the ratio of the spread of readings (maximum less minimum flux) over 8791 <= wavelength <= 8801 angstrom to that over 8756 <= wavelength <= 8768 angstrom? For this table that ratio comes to 0.8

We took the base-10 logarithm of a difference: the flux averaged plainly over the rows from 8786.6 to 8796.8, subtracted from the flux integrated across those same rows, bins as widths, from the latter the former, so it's 2.01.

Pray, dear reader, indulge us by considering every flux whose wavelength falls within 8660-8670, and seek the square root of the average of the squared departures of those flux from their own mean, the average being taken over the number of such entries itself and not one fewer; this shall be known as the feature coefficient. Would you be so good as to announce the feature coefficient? 1.31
